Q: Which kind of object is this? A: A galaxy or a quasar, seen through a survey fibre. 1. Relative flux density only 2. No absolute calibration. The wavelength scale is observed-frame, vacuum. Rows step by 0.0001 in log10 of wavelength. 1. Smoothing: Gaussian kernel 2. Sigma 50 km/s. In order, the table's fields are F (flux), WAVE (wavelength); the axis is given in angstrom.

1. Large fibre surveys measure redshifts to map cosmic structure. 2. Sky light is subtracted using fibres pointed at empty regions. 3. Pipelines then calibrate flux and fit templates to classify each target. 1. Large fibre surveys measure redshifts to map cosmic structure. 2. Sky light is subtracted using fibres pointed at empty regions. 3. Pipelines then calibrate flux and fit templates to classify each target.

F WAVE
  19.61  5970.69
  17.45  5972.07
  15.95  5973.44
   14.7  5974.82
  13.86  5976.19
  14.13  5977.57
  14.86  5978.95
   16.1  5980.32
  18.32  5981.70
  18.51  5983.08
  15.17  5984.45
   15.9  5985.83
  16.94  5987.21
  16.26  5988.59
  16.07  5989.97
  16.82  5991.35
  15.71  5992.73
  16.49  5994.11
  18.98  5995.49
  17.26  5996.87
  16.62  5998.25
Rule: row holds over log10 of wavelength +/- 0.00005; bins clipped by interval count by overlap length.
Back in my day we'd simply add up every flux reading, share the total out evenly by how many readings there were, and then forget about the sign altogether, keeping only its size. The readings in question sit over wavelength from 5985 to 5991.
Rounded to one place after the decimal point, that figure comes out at 16.3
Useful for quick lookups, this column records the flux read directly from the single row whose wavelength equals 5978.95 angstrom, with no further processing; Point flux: 14.86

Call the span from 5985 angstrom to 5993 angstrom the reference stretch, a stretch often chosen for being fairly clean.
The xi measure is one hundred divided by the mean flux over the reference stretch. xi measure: 6.14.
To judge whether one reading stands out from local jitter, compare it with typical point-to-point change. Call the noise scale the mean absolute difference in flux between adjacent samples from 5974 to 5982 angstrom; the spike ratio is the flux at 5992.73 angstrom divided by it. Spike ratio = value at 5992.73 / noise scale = 15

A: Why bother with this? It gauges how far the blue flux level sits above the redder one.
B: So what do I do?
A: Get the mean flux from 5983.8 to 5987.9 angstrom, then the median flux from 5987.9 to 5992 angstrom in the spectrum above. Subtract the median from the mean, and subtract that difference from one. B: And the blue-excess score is 1.3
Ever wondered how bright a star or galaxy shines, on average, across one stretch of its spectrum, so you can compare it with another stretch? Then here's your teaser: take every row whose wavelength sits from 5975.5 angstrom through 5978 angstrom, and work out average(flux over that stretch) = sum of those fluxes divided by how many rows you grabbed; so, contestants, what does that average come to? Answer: 14.0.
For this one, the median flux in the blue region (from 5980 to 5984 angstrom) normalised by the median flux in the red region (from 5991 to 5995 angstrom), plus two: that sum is 3.11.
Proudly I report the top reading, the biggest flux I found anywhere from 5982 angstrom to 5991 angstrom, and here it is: 18.51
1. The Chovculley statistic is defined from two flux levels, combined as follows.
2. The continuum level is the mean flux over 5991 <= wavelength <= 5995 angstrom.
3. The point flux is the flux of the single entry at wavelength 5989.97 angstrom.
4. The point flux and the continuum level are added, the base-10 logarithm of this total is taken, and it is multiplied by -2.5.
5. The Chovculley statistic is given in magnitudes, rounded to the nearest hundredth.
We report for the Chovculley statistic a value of -3.78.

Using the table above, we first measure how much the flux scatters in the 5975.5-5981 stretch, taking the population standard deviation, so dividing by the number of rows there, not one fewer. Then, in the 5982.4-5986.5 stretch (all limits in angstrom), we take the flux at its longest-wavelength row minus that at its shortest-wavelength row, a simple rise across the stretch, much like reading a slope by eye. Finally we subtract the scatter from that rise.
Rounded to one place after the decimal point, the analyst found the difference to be -3.5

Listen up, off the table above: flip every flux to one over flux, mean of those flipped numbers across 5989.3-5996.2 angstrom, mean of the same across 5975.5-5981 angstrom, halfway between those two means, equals 0.0639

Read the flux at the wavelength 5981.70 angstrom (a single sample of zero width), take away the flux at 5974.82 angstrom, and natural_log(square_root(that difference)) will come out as 0.64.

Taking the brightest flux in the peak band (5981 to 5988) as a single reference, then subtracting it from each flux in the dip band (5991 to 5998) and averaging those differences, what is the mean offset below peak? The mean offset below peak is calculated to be -1.5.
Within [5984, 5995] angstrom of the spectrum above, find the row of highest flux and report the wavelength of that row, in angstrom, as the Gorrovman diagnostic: 5987.21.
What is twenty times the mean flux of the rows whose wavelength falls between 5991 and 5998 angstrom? 341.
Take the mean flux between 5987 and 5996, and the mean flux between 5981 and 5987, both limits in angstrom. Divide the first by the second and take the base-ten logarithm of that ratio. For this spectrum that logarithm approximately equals -0.01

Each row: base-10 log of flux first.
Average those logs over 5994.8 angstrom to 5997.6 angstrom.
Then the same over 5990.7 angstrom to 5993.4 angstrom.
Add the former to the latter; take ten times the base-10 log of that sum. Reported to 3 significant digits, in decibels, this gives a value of 3.92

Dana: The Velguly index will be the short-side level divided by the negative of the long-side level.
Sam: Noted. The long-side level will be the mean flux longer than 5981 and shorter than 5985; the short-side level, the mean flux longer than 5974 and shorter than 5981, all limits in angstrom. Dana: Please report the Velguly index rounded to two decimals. -0.85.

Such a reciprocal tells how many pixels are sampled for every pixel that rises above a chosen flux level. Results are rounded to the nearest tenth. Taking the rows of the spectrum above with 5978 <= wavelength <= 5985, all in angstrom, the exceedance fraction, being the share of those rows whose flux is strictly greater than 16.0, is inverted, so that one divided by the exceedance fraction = 1.7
